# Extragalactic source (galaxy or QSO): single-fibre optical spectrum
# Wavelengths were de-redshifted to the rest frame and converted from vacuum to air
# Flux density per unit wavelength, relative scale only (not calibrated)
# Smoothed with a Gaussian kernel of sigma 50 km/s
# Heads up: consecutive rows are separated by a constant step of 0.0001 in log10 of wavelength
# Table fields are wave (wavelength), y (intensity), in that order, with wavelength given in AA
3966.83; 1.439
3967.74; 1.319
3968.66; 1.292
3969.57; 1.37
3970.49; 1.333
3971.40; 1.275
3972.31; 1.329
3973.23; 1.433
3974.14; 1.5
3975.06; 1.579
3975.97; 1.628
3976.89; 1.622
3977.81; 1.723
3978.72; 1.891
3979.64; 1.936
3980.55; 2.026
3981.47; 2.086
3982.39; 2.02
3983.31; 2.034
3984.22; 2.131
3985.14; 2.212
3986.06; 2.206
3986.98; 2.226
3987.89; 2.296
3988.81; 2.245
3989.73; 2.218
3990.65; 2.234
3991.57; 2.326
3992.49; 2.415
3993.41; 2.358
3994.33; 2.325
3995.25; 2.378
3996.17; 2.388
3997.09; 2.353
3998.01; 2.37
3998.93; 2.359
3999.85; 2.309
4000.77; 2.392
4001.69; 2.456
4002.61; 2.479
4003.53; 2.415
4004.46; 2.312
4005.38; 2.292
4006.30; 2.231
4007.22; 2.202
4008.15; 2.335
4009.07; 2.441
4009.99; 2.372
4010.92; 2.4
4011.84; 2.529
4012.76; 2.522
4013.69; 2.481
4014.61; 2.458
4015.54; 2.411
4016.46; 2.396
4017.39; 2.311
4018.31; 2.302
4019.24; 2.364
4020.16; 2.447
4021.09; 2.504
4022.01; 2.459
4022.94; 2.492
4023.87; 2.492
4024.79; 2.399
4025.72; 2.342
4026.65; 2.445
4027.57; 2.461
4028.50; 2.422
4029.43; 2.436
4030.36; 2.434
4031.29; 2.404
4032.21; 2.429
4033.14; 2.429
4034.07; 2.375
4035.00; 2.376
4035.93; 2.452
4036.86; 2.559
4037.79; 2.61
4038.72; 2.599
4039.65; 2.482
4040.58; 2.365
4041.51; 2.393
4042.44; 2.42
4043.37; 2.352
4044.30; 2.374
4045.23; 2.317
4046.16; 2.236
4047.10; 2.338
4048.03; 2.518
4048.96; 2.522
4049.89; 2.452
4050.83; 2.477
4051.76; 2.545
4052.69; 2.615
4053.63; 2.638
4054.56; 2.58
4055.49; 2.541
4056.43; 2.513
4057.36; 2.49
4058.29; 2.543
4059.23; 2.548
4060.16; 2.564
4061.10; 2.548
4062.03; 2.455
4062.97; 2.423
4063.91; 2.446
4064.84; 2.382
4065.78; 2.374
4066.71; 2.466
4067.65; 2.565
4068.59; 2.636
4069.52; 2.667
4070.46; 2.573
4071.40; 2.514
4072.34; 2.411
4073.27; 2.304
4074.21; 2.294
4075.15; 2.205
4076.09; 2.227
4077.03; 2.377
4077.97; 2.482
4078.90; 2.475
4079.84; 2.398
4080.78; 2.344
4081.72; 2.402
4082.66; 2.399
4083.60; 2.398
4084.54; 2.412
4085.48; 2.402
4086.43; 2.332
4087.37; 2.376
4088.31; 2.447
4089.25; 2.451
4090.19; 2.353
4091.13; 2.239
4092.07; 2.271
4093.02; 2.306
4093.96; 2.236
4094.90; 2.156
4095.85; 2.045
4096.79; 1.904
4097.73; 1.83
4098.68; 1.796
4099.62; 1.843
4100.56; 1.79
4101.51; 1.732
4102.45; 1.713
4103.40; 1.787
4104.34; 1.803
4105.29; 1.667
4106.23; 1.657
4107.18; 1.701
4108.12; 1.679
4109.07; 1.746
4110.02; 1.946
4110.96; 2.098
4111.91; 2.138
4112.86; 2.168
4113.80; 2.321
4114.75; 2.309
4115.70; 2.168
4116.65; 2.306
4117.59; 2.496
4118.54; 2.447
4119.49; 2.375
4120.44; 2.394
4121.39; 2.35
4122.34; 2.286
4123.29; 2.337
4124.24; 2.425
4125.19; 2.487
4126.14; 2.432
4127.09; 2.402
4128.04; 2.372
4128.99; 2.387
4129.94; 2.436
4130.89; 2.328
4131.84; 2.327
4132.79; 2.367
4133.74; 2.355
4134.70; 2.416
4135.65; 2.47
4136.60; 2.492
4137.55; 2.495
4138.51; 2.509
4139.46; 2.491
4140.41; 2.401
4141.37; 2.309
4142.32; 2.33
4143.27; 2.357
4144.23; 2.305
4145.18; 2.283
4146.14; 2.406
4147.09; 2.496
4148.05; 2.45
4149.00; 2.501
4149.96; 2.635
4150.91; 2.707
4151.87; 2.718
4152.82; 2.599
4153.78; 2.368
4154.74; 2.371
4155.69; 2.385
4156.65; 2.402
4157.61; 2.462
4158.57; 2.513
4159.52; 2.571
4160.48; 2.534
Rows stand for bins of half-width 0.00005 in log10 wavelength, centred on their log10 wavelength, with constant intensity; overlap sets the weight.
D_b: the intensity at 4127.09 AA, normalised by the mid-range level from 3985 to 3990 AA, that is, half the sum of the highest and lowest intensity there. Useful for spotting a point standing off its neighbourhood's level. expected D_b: 1.07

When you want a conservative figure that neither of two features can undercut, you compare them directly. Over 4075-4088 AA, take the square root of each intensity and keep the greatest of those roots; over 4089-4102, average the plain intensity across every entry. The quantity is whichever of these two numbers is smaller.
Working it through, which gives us 1.58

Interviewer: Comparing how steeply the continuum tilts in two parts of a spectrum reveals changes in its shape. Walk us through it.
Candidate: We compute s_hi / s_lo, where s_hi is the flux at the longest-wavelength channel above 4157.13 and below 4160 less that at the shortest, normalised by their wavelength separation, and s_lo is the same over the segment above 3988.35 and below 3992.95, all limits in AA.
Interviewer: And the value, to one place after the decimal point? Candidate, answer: 1.2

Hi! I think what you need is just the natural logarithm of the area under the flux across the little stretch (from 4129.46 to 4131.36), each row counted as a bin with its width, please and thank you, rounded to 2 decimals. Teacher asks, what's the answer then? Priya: 1.51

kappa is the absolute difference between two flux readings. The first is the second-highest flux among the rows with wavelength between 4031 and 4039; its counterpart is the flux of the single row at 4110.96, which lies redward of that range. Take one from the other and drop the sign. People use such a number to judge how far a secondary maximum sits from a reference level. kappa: 0.50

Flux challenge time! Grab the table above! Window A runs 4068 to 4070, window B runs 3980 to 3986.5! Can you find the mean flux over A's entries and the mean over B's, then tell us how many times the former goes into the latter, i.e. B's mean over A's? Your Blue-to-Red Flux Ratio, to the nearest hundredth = 0.79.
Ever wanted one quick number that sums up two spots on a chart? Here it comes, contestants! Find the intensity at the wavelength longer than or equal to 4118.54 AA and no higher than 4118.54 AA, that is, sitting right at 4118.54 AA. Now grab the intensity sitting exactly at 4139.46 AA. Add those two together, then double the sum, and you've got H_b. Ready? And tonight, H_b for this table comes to 9.9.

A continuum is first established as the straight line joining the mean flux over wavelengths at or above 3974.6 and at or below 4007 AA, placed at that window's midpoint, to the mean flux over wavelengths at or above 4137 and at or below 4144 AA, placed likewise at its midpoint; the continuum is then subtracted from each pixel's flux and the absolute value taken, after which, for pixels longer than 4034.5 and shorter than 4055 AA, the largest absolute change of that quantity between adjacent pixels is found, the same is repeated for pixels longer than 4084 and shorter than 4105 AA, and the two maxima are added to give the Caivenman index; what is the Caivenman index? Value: 0.32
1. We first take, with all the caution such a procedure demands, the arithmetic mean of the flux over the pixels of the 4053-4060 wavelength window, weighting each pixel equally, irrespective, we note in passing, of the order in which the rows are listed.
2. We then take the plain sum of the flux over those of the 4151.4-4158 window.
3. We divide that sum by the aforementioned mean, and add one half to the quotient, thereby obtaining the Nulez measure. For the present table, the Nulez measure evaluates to 7.3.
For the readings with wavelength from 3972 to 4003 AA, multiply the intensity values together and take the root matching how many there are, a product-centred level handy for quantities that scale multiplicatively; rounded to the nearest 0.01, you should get 2.07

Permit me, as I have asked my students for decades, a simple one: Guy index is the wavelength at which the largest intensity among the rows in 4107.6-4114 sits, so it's 4113.80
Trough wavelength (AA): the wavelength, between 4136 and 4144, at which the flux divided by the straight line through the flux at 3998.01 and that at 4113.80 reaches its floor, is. 4141.37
